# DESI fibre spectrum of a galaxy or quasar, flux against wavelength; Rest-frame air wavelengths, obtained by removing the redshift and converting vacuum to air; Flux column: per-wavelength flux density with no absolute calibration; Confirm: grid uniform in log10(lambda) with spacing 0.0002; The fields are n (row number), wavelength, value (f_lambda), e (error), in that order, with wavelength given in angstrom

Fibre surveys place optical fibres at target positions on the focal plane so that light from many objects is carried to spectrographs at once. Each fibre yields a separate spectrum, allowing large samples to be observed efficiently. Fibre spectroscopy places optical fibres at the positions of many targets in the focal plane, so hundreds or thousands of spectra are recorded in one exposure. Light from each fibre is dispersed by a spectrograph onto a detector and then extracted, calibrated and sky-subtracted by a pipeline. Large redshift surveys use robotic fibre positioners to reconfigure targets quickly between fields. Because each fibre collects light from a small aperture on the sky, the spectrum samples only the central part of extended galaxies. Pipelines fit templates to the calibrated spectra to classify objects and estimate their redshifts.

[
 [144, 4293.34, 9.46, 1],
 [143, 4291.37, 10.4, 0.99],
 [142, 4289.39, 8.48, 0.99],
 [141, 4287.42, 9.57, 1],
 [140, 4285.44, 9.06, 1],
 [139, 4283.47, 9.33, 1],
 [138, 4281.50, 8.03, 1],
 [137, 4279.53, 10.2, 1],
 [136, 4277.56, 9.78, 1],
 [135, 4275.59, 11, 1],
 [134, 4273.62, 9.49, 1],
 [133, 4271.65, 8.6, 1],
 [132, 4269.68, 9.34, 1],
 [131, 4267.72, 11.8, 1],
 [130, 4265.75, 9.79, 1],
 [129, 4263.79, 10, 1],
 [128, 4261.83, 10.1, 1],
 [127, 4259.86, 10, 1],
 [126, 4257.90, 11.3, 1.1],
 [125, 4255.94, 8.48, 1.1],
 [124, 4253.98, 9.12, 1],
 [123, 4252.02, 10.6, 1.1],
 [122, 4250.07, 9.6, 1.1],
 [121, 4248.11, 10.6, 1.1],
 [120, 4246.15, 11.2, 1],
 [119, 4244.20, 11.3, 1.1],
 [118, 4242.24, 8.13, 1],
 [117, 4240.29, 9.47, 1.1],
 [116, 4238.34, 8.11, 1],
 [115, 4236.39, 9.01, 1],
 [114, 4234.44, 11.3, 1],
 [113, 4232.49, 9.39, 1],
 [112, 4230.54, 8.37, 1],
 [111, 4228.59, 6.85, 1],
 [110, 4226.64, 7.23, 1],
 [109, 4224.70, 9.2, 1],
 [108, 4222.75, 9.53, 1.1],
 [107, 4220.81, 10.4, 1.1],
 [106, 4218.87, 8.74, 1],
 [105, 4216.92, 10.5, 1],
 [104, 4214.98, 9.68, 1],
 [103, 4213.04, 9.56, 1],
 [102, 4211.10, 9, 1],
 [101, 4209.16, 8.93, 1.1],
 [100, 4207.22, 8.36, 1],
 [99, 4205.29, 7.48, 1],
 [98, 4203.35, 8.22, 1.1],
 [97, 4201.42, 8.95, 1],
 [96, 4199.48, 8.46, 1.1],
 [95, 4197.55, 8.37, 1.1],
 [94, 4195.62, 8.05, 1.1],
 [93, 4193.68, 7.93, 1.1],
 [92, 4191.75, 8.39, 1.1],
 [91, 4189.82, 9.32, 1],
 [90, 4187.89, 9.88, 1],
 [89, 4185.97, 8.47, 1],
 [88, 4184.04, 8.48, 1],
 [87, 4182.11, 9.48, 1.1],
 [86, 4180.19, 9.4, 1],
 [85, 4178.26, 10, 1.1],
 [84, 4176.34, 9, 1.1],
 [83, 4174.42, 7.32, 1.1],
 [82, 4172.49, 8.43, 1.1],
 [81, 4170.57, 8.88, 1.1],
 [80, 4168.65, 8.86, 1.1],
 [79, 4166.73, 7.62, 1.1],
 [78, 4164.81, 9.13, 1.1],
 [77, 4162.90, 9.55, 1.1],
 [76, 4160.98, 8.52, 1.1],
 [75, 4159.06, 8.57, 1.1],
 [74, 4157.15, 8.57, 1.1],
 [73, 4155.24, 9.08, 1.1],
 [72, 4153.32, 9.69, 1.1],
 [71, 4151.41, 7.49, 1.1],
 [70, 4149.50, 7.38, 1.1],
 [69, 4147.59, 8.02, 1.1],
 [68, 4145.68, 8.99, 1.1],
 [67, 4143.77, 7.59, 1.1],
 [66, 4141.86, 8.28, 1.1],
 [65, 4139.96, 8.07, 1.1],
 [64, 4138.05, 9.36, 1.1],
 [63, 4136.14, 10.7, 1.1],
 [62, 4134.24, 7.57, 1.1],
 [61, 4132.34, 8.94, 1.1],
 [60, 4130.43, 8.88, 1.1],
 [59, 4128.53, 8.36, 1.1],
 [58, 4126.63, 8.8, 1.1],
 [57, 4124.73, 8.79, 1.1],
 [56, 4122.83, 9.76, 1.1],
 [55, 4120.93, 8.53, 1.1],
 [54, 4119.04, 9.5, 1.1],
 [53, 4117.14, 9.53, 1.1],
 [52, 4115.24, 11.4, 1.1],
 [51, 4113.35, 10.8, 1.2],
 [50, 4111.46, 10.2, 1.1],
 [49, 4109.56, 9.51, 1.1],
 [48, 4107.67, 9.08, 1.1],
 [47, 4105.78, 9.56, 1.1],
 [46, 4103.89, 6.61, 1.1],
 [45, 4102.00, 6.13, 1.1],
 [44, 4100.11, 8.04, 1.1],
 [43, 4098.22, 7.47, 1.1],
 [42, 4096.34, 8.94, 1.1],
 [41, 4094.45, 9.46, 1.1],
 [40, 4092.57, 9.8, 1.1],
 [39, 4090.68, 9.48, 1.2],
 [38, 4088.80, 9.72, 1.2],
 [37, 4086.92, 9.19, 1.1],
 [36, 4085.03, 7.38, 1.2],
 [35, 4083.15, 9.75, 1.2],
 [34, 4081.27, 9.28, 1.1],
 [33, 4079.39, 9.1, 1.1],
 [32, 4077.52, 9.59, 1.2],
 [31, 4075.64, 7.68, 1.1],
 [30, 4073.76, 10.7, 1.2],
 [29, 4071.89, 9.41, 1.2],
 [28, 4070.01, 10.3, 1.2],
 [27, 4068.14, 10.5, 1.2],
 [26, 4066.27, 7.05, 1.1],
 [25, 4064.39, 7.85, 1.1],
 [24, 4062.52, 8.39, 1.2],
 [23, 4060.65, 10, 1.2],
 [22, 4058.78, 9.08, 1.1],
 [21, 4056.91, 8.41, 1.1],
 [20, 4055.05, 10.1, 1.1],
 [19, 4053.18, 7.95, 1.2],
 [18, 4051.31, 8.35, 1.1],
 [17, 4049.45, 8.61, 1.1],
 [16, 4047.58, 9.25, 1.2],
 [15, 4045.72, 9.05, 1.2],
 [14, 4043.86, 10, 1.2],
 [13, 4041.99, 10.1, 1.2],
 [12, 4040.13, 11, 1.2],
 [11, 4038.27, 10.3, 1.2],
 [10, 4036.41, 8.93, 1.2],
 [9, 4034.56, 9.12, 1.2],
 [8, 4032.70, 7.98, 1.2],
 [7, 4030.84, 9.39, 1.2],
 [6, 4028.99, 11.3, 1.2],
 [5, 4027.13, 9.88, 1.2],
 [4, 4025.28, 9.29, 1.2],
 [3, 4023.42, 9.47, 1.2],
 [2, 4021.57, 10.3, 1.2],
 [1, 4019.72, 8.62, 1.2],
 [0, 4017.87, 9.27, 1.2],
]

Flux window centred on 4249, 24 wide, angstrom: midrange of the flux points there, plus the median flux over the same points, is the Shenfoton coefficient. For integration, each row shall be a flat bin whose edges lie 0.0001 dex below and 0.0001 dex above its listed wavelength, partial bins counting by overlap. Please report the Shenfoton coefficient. 19.5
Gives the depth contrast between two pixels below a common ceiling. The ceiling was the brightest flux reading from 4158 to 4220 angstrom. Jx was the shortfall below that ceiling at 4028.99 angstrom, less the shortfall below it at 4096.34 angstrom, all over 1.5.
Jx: -1.6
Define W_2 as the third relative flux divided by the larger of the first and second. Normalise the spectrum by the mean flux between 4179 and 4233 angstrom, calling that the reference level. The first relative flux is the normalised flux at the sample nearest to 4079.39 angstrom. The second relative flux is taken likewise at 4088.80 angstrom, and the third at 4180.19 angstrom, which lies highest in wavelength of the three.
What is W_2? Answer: 0.97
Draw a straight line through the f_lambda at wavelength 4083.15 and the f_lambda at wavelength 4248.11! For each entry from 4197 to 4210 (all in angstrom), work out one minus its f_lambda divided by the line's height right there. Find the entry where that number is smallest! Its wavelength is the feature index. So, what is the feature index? 4201.42 angstrom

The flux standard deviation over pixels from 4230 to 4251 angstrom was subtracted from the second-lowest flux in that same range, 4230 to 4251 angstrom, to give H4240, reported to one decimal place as 6.9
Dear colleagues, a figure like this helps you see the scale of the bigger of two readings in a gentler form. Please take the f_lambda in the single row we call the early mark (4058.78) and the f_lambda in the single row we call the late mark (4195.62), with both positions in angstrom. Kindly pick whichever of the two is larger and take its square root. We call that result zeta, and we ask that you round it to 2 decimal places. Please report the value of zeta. 3.01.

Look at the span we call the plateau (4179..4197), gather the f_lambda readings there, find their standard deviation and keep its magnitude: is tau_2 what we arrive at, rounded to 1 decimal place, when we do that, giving 0.7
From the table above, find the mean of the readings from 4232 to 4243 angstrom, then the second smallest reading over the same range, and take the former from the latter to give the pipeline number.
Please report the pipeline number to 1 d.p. -1.1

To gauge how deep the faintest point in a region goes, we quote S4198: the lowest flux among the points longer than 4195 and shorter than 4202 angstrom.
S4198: 8.05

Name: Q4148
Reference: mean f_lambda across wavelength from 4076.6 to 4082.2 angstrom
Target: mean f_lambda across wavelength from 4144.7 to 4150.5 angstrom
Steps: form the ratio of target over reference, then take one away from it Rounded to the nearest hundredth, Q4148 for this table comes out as -0.13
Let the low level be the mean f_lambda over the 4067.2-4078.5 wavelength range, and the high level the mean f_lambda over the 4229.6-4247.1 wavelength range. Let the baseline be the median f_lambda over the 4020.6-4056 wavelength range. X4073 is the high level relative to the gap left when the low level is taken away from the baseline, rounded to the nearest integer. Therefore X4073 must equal -31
